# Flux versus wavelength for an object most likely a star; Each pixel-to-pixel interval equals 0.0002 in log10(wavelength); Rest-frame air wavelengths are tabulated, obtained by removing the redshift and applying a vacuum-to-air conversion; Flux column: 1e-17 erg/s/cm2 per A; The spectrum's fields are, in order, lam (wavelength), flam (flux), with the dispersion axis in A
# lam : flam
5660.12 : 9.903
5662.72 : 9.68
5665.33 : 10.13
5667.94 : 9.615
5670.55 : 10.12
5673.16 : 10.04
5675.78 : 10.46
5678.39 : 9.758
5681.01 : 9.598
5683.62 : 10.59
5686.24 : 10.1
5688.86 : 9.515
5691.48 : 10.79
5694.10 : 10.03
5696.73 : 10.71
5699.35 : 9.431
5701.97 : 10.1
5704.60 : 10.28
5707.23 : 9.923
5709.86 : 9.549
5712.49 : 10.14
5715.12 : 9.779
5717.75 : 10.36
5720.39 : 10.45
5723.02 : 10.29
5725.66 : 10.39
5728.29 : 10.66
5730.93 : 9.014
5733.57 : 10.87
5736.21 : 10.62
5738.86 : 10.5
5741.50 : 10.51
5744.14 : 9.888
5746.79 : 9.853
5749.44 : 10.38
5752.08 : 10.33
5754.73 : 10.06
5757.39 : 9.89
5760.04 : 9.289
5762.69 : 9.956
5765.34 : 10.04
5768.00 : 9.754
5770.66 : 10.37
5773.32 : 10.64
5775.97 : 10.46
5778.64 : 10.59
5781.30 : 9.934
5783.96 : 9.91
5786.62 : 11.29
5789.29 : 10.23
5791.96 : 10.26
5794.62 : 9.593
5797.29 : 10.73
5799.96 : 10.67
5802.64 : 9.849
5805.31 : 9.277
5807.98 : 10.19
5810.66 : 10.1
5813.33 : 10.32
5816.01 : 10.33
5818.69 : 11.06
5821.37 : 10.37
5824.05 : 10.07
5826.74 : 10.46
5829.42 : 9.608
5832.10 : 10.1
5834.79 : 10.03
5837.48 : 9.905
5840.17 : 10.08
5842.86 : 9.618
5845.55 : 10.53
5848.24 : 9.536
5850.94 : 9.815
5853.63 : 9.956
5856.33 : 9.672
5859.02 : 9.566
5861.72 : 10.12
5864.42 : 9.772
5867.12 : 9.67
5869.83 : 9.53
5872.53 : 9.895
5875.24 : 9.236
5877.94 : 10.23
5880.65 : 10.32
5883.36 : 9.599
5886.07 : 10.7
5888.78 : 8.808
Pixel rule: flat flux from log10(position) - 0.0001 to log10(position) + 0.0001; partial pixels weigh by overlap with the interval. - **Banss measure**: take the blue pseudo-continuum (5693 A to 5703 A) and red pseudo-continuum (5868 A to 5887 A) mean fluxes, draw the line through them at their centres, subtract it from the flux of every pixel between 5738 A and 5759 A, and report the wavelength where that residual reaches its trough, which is 5746.79 A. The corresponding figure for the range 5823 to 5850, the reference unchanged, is 5848.24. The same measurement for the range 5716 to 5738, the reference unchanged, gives 5730.93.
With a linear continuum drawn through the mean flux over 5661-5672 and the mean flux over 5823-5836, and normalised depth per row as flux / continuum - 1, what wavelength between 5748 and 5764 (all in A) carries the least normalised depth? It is 5760.04 A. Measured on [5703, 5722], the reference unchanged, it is 5709.86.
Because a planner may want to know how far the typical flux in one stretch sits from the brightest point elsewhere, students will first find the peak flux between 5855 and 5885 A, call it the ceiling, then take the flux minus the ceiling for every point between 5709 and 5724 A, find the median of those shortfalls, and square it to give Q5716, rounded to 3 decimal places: 0.011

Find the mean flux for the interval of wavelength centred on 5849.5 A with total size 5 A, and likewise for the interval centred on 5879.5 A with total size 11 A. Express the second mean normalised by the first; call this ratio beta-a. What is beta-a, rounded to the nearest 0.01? 1.02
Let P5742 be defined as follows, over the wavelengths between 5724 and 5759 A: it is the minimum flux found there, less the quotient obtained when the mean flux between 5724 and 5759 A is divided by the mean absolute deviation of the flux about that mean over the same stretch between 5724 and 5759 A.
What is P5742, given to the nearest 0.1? -18.3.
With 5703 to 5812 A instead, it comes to -19.2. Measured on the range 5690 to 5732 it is -17.9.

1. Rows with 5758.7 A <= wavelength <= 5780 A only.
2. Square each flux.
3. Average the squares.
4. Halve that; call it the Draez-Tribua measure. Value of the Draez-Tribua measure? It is 51.5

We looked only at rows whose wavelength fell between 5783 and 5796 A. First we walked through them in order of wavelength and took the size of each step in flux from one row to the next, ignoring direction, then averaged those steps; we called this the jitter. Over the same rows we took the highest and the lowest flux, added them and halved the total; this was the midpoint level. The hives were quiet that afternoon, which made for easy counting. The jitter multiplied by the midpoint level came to 8.2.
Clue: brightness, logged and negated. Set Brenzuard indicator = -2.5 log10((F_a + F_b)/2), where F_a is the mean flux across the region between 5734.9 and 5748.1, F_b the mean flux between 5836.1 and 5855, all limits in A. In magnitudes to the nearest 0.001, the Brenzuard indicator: -2.510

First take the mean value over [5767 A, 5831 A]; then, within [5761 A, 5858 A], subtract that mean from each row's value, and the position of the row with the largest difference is 5786.62 A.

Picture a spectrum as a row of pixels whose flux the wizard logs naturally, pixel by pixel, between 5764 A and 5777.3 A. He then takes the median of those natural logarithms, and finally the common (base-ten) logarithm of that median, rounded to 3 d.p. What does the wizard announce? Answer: 0.369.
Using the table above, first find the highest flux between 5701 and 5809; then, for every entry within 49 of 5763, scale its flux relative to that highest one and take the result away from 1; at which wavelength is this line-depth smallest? 5786.62 A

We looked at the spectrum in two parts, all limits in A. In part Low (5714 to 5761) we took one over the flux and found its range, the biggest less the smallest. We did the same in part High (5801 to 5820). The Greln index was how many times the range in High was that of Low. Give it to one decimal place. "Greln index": 0.9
